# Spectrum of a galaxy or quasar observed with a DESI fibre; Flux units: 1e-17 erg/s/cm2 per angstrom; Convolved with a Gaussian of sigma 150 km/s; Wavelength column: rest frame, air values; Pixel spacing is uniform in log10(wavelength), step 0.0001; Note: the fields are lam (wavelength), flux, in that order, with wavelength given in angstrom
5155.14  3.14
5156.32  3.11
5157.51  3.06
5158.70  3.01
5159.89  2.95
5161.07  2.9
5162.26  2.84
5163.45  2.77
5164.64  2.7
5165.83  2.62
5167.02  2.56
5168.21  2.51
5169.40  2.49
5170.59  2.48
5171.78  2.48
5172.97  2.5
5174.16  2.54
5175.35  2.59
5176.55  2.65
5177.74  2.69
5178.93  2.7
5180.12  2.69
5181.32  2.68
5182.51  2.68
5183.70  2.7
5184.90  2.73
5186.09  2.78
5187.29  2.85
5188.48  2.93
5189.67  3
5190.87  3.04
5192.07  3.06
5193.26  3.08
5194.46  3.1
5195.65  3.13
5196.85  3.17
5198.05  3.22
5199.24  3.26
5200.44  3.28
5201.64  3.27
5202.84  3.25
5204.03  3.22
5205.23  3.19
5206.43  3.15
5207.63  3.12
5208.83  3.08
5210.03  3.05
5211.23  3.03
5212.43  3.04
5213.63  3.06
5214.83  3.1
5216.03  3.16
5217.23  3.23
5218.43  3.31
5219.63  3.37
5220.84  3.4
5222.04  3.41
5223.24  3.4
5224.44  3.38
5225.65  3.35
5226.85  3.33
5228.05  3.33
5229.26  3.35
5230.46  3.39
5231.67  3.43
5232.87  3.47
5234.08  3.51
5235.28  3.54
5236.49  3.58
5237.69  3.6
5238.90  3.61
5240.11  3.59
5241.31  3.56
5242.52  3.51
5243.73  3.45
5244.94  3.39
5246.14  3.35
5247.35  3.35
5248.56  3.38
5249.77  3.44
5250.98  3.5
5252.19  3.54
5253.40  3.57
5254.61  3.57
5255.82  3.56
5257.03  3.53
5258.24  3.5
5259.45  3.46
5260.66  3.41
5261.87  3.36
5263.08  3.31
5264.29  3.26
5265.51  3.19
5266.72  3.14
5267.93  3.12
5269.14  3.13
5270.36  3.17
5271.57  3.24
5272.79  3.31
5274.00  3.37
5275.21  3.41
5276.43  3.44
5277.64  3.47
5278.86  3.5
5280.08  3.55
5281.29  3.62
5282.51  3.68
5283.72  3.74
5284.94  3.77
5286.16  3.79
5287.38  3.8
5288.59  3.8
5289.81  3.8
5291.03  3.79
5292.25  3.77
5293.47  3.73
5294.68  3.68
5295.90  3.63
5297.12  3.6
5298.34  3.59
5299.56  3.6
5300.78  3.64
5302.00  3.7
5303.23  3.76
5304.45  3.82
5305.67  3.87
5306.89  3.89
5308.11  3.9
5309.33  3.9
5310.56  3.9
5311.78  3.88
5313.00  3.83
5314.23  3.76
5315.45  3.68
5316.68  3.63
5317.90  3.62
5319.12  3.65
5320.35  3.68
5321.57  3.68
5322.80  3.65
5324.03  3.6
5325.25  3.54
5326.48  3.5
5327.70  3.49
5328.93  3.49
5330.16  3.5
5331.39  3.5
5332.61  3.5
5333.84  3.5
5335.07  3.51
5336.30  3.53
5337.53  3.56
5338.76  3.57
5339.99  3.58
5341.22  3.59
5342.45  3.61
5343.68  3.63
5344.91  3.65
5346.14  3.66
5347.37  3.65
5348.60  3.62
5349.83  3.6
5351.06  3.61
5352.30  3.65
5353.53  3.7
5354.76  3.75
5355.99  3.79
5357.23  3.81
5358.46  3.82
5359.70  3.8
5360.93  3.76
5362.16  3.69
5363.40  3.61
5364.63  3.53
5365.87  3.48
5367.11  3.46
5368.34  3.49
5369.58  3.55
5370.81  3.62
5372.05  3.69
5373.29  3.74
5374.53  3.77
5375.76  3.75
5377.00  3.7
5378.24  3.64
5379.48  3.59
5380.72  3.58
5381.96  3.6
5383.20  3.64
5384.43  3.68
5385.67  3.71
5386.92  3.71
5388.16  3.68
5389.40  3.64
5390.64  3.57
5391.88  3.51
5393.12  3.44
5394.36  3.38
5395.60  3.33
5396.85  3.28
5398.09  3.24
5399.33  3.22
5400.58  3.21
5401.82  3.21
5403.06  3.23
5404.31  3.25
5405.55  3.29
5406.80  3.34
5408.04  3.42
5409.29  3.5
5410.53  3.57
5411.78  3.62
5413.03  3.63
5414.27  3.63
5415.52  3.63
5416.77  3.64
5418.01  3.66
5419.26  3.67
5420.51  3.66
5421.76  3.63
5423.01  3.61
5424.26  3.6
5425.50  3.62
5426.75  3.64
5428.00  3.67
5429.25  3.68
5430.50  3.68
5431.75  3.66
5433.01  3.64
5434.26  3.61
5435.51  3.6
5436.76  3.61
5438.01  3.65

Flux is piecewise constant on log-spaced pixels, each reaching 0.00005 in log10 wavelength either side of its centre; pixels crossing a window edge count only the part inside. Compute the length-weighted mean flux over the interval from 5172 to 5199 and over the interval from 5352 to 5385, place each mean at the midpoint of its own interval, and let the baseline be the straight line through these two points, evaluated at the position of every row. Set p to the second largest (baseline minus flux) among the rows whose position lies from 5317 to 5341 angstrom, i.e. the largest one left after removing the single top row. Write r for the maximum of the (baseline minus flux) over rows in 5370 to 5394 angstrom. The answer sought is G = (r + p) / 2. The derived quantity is 0.169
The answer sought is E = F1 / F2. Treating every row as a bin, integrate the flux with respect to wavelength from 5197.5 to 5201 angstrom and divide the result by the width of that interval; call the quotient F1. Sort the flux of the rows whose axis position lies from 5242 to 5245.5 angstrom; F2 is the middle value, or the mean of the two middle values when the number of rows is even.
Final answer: 0.94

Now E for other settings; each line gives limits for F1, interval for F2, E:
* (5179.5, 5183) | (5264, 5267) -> 0.84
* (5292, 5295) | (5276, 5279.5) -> 1.08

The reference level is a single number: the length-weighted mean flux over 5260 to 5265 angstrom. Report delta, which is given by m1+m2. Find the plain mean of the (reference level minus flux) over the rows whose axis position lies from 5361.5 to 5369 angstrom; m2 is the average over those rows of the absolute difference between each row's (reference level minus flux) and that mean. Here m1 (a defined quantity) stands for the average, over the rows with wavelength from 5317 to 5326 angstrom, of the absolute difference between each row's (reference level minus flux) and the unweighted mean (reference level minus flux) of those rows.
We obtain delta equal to 0.109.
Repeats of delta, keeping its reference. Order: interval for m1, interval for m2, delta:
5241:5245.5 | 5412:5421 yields 0.073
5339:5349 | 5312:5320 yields 0.090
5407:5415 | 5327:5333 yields 0.073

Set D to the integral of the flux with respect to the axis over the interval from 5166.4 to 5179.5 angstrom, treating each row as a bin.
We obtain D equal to 33.6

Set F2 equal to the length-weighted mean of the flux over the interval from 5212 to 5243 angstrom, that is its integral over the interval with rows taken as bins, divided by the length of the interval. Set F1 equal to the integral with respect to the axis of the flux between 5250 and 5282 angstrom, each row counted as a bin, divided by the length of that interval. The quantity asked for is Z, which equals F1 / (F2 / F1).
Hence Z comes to 3.4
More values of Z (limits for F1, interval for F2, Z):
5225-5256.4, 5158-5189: 4.5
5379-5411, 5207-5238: 3.6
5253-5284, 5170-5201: 4.1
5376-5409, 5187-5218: 3.9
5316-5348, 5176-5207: 4.3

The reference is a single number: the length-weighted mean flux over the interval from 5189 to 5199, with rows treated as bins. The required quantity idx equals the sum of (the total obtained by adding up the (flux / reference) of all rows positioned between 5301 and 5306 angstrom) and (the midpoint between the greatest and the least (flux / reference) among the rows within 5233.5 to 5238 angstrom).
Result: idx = 6.0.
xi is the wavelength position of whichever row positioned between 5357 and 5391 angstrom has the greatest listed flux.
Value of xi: 5358.46 angstrom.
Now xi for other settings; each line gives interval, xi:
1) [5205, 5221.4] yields 5220.84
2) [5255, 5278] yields 5255.82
